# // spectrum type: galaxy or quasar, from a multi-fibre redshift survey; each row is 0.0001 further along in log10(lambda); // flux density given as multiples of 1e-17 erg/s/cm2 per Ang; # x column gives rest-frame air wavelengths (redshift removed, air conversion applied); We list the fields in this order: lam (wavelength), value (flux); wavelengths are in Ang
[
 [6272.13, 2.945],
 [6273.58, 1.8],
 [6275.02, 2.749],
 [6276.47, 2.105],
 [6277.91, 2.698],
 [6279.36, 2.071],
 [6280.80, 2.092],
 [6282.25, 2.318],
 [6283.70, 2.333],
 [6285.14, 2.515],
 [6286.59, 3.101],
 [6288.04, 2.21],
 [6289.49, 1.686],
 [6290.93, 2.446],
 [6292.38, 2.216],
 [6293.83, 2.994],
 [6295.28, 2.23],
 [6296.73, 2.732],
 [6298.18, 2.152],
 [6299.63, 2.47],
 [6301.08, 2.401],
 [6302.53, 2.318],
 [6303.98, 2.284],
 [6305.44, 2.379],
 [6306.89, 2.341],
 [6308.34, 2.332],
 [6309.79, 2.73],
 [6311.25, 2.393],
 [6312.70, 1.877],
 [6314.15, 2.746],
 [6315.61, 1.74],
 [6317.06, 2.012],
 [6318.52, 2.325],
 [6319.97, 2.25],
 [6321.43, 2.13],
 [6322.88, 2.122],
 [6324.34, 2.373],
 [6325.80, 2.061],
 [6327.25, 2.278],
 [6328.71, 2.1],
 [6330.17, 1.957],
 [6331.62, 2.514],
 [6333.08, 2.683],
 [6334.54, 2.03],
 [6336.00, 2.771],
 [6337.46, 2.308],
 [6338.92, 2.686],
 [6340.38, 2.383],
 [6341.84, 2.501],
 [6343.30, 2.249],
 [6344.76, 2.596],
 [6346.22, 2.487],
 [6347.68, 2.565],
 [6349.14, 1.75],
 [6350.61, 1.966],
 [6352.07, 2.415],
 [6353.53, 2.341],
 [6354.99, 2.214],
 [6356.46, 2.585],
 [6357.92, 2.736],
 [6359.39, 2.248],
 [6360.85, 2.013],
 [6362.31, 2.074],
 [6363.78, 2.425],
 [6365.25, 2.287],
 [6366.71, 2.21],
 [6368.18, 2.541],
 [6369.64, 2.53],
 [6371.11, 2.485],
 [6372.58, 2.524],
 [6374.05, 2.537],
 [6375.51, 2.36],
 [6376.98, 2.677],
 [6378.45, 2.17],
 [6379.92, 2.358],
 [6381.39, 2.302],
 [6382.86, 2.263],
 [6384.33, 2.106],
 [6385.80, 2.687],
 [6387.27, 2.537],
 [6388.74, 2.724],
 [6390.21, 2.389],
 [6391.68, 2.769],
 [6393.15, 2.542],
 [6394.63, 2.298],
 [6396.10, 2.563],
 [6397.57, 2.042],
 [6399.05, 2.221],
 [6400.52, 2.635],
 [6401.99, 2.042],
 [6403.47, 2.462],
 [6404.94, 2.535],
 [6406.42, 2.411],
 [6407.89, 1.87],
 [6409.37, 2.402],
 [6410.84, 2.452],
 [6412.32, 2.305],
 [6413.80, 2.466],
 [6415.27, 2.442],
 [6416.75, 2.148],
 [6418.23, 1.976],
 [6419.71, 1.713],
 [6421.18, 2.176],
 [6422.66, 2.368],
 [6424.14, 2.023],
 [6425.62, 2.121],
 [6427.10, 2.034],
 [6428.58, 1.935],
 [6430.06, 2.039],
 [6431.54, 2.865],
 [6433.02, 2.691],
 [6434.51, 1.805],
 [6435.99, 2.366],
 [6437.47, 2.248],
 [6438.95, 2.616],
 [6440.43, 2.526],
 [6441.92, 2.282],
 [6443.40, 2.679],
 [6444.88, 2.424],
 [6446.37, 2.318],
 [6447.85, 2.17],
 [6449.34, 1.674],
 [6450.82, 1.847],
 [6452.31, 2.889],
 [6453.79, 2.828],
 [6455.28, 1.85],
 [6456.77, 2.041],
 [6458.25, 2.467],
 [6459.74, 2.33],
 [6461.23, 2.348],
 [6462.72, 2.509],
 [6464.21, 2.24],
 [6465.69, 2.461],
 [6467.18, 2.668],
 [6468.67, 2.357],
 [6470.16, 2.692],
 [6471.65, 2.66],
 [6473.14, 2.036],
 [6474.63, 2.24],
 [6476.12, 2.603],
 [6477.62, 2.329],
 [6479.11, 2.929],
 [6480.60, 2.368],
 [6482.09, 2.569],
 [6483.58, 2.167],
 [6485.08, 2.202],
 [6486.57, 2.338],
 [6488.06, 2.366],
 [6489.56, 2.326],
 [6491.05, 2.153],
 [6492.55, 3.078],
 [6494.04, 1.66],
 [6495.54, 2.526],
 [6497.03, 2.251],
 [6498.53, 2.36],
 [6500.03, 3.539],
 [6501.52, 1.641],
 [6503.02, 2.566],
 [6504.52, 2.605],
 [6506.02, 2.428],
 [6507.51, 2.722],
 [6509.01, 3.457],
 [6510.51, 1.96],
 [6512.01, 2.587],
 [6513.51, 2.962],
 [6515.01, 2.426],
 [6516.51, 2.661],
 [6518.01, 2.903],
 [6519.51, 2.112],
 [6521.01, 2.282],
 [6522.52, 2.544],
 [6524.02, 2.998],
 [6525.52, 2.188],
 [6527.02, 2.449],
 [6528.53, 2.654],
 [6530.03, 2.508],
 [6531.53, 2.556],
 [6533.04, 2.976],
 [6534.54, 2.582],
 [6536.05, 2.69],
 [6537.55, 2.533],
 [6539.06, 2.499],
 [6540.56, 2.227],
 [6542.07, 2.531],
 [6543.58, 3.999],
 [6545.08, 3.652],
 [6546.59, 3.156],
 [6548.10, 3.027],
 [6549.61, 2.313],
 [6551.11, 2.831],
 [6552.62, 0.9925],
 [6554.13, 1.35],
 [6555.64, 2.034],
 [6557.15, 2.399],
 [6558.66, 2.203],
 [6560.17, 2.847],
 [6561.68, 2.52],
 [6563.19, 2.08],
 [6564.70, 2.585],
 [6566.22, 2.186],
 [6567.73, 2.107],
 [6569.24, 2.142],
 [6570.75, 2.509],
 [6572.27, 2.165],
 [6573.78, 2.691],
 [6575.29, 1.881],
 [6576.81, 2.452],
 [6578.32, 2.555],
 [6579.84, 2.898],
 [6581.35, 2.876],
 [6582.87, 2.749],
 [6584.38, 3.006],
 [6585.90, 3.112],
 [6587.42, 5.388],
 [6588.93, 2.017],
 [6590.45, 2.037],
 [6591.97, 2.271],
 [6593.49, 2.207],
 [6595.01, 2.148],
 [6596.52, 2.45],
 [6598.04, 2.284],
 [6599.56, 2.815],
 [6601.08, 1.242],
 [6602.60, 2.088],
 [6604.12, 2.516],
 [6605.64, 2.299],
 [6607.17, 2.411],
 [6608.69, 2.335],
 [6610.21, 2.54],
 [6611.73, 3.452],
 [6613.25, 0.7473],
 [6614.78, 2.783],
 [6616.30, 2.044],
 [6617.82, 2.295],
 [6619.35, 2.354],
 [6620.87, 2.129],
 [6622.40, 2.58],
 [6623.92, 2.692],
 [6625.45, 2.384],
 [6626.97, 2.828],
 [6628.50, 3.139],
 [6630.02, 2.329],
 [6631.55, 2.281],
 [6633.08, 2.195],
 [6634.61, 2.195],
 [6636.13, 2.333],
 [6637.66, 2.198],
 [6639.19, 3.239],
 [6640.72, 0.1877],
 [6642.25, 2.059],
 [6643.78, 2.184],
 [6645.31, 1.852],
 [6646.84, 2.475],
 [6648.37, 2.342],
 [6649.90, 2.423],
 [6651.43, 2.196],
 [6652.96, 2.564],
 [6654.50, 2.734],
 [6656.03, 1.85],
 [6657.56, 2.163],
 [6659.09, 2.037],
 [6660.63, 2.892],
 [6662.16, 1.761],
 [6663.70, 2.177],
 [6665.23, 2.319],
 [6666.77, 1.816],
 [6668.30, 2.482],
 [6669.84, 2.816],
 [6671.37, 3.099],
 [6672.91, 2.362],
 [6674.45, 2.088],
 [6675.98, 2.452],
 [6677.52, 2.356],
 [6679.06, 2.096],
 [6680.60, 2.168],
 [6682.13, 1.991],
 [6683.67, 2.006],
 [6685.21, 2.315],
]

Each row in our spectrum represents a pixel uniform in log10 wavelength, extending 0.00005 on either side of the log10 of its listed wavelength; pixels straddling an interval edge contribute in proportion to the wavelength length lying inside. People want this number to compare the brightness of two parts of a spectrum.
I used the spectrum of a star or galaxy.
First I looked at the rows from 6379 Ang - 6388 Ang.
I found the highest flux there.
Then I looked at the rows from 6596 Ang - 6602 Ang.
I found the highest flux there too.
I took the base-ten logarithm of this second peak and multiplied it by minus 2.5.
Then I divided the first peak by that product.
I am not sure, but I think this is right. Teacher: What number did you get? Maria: -2.39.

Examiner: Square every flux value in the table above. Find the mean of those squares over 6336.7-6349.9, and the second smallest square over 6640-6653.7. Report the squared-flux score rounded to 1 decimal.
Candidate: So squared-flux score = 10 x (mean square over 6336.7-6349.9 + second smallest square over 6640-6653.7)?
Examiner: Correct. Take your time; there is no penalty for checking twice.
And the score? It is 92.2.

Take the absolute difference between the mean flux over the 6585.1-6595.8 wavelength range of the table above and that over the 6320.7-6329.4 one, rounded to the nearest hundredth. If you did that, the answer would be 0.56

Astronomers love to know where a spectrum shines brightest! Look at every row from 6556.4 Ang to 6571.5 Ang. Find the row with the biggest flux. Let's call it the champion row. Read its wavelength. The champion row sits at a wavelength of 6560.17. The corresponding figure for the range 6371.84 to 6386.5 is 6385.80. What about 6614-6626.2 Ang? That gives 6614.78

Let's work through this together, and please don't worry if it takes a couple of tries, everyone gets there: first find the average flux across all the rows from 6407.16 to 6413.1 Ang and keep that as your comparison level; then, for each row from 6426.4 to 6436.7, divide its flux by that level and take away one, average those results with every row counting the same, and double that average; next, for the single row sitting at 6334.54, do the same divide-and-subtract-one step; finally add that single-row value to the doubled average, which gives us -0.1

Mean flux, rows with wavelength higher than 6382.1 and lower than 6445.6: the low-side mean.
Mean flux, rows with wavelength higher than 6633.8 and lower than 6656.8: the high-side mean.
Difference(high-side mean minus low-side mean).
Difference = -0.14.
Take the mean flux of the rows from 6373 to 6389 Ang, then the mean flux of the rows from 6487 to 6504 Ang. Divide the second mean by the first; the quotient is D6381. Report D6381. 0.99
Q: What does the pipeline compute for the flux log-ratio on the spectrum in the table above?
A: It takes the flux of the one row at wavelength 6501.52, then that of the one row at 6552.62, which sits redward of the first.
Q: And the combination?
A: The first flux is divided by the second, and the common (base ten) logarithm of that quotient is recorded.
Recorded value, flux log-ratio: 0.22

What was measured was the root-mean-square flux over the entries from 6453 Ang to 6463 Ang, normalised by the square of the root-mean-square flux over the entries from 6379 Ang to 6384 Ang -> 0.443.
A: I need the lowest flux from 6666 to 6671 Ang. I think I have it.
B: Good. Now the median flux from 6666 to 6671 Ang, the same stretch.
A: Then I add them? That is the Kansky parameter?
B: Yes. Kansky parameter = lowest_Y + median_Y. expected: 4.3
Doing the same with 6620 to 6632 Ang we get 4.6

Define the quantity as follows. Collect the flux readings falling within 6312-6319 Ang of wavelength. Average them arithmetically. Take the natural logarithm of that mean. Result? 0.76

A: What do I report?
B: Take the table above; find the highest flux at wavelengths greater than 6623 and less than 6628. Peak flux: 2.828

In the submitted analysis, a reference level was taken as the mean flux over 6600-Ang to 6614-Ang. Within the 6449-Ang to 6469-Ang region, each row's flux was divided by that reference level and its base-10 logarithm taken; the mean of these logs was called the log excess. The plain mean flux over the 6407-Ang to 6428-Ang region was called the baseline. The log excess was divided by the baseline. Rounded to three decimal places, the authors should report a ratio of 0.010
